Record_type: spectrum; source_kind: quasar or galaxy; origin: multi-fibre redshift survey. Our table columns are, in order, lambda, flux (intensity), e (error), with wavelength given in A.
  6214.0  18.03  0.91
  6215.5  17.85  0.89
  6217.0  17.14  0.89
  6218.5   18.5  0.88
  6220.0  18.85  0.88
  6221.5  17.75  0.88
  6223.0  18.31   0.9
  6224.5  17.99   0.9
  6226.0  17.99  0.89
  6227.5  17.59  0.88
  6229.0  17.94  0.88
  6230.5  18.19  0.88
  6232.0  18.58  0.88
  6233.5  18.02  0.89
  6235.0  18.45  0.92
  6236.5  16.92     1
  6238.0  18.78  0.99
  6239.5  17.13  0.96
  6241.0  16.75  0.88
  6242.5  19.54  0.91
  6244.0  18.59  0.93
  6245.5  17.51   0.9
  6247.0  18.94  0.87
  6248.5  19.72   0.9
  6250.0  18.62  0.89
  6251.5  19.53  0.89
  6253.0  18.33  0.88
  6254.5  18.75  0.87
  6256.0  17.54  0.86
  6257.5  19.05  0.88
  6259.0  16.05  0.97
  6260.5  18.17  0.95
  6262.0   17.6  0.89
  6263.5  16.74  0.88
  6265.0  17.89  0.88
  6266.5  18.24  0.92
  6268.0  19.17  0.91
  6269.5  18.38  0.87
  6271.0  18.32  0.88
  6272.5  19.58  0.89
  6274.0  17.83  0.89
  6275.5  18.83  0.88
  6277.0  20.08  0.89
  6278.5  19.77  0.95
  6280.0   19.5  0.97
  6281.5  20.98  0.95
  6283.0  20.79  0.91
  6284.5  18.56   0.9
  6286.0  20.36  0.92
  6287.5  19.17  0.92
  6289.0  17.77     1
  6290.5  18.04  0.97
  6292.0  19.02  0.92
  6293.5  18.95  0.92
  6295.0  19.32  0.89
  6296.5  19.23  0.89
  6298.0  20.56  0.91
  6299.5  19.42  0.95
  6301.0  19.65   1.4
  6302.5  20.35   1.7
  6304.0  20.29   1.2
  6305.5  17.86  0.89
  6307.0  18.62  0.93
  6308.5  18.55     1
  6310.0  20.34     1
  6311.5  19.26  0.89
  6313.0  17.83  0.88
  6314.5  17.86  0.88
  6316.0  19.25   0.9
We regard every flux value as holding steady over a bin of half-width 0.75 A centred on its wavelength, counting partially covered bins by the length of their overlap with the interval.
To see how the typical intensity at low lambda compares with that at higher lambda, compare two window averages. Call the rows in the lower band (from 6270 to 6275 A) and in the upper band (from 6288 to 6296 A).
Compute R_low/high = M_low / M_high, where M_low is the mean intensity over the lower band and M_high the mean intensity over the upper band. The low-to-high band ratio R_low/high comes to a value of 1.00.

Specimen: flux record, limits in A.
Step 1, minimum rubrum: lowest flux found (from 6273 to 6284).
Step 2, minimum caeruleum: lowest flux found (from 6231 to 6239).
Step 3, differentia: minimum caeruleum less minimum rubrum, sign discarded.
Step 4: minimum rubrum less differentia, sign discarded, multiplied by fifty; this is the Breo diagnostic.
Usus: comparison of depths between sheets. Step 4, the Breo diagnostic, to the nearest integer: 846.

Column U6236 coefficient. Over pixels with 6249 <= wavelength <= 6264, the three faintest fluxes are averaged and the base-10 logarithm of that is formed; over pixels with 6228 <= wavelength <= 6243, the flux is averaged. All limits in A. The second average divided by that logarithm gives 14.7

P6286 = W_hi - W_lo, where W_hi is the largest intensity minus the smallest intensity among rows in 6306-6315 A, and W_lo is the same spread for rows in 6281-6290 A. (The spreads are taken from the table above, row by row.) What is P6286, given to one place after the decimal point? -0.7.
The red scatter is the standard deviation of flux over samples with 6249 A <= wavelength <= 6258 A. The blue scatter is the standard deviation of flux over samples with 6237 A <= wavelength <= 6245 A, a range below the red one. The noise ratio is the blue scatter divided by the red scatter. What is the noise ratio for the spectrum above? 1.7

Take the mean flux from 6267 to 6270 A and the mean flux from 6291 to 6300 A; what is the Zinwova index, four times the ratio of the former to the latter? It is 3.87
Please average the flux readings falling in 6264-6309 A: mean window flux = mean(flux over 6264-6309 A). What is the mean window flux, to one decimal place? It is 19.2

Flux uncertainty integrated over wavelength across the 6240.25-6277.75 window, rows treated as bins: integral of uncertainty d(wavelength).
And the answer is 34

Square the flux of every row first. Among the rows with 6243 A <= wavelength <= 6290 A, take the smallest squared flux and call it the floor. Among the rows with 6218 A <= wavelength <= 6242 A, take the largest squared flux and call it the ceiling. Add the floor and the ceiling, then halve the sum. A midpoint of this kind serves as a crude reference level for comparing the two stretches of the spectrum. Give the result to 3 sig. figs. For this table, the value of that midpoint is 306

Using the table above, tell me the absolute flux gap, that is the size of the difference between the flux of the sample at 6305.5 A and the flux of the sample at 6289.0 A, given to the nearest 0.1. 0.1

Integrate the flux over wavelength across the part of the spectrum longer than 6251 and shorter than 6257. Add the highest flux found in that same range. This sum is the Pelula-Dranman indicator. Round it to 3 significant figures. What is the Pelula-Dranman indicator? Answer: 131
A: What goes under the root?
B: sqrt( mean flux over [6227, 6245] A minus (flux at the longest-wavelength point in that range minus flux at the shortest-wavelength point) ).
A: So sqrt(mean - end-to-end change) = 4.13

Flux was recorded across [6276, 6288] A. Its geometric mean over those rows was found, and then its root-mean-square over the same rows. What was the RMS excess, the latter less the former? 0.03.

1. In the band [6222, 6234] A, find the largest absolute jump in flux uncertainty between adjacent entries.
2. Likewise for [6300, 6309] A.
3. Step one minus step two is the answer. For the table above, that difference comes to -0.49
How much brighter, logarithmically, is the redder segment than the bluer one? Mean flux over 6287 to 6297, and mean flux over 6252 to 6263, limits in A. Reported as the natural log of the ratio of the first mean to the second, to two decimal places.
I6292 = 0.05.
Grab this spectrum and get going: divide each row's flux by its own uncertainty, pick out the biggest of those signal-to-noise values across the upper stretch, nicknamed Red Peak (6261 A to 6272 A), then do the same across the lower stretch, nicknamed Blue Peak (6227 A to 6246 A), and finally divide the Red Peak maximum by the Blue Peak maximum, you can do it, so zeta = 0.98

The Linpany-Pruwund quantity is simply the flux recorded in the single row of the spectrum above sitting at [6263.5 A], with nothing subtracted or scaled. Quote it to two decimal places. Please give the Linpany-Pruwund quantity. 16.74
